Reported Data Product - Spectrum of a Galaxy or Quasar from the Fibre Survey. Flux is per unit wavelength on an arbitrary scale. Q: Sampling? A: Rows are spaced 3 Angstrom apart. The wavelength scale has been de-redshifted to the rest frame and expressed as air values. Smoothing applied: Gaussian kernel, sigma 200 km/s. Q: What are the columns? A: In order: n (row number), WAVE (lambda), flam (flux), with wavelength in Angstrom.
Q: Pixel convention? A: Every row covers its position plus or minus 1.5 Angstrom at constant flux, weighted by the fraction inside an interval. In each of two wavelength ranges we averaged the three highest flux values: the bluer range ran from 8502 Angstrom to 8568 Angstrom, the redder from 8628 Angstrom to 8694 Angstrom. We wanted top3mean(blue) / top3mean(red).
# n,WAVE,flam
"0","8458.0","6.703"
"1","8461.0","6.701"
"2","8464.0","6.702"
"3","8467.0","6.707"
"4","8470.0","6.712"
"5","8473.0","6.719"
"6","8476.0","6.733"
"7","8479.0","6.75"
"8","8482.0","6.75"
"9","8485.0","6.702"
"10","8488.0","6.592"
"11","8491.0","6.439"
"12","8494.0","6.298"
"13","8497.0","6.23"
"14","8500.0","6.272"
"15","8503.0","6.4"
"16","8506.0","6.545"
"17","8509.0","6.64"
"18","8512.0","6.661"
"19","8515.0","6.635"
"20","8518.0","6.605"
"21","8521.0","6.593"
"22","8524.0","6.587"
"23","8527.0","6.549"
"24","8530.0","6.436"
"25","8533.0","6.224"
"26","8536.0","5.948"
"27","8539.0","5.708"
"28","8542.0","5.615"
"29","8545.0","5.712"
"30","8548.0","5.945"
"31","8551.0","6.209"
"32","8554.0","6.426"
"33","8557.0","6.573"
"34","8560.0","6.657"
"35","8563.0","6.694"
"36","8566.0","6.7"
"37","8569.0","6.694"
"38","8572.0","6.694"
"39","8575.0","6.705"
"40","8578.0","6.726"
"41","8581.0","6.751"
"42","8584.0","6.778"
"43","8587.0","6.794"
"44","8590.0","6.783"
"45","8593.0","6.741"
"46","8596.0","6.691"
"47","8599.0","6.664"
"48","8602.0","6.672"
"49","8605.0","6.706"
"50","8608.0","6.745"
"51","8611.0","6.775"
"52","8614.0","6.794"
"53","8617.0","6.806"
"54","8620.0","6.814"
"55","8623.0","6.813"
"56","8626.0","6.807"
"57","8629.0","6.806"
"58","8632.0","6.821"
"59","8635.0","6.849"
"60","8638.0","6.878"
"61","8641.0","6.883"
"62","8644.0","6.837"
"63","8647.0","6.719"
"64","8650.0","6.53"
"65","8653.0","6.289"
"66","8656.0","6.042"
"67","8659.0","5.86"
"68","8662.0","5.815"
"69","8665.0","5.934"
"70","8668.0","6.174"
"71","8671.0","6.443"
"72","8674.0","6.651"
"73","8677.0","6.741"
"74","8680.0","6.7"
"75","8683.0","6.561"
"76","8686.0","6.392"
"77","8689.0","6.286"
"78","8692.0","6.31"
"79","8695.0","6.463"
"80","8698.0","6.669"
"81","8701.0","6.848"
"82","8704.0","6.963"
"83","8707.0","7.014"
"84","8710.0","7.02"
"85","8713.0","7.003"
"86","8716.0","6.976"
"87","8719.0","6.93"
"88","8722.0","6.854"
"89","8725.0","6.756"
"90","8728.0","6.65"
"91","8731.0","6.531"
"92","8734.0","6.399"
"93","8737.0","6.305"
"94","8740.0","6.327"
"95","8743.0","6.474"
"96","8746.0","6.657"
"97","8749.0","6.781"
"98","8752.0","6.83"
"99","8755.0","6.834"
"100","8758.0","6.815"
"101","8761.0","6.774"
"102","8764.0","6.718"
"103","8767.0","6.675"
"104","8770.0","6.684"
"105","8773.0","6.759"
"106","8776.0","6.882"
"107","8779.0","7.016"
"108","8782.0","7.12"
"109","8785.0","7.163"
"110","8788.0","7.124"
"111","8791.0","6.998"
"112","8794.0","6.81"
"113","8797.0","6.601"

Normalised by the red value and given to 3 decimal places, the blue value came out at 0.973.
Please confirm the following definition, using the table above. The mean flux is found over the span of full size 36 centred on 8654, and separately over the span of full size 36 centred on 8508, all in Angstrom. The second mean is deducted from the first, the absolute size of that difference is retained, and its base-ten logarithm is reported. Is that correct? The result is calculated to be -0.9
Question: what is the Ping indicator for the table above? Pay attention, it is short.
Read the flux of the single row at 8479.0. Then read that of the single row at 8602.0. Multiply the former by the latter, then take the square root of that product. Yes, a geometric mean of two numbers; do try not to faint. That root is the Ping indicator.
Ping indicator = 6.71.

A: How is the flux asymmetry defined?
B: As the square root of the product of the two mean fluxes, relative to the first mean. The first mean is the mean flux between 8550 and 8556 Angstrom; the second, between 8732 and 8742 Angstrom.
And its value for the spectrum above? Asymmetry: 1.00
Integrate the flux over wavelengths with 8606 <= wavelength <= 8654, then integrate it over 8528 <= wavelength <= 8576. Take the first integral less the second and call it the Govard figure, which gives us 22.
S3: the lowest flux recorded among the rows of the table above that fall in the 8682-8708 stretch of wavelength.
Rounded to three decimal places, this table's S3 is 6.286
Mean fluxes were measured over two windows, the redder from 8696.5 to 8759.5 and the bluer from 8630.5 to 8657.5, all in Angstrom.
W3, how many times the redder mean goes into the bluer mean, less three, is -2.01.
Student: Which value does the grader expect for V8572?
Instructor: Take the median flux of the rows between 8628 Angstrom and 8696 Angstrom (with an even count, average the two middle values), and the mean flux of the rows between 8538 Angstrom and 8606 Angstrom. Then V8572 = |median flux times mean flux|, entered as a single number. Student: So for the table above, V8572 42.5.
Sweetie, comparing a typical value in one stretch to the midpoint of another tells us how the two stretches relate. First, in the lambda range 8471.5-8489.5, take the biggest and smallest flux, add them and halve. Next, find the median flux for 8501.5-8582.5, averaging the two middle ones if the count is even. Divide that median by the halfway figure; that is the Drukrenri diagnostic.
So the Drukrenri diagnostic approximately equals 0.99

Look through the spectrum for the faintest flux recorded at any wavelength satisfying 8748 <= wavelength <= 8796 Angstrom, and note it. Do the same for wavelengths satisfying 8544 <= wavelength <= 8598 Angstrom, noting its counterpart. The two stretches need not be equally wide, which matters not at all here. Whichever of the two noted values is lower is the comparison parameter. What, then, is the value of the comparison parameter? 5.71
